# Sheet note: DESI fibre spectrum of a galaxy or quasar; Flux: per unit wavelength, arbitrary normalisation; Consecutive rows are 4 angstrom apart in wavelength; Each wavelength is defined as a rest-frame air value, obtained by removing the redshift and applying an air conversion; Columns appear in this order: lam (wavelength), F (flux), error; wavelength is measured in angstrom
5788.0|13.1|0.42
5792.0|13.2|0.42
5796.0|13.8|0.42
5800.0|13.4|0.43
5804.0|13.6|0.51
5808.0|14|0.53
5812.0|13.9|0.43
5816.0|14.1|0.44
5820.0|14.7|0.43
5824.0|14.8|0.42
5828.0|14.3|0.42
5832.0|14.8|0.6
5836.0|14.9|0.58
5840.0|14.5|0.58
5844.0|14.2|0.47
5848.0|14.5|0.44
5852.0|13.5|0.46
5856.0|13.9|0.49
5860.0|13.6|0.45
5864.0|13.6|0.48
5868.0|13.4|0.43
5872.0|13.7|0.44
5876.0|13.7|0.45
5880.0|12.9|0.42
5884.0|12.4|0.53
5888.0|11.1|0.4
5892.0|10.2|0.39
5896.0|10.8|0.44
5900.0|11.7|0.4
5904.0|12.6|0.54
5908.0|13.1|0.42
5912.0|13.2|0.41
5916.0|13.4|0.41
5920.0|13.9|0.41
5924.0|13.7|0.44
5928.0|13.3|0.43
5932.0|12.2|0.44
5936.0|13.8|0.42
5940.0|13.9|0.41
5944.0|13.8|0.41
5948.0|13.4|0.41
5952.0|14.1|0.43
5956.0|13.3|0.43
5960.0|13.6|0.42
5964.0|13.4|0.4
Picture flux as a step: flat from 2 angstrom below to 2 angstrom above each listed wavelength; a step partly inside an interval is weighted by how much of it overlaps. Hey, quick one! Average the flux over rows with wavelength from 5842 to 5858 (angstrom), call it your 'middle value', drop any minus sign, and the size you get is 14.0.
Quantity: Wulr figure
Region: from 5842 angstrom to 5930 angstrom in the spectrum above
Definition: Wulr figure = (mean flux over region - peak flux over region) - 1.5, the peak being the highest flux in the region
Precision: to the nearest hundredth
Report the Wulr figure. -2.98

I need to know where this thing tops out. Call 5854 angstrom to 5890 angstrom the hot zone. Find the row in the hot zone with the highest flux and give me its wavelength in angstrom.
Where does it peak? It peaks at 5856.0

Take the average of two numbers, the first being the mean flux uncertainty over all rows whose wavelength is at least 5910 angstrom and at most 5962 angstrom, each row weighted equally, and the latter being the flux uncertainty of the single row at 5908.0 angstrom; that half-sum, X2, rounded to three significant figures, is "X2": 0.420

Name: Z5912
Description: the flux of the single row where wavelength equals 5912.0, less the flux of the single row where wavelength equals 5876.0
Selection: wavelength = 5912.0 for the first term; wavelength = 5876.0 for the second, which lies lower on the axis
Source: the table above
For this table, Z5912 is -0.5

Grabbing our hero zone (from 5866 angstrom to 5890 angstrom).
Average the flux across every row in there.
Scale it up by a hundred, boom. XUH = 1287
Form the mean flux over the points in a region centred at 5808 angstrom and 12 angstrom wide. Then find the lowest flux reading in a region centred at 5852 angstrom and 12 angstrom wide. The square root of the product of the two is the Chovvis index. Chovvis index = 13.7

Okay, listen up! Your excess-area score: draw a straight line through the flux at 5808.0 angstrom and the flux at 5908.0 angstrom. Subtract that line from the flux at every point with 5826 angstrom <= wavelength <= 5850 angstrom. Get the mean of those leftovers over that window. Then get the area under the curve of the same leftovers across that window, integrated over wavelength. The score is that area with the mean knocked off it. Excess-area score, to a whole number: 18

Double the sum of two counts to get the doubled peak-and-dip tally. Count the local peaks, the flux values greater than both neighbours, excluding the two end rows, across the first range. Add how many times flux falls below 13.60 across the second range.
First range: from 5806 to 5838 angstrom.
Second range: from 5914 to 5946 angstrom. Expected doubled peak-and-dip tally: 8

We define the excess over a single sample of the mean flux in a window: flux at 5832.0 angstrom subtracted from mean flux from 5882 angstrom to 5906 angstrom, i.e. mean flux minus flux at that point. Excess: -3.3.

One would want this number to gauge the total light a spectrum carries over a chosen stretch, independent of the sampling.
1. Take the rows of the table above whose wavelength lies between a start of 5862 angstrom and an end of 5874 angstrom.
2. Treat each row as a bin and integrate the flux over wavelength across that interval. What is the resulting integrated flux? 163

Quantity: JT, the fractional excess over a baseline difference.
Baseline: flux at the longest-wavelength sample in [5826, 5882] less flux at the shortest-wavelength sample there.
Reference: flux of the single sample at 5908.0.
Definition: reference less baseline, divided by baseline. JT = -10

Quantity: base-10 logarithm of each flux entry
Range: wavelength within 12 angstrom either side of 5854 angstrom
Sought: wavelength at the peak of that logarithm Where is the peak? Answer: 5848.0 angstrom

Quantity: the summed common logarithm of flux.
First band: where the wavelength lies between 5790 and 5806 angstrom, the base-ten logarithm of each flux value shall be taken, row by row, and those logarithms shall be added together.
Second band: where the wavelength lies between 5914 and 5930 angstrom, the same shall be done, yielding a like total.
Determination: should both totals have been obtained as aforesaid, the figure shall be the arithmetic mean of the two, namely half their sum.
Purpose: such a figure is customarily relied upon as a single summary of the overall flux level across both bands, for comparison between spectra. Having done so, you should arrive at 4.53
